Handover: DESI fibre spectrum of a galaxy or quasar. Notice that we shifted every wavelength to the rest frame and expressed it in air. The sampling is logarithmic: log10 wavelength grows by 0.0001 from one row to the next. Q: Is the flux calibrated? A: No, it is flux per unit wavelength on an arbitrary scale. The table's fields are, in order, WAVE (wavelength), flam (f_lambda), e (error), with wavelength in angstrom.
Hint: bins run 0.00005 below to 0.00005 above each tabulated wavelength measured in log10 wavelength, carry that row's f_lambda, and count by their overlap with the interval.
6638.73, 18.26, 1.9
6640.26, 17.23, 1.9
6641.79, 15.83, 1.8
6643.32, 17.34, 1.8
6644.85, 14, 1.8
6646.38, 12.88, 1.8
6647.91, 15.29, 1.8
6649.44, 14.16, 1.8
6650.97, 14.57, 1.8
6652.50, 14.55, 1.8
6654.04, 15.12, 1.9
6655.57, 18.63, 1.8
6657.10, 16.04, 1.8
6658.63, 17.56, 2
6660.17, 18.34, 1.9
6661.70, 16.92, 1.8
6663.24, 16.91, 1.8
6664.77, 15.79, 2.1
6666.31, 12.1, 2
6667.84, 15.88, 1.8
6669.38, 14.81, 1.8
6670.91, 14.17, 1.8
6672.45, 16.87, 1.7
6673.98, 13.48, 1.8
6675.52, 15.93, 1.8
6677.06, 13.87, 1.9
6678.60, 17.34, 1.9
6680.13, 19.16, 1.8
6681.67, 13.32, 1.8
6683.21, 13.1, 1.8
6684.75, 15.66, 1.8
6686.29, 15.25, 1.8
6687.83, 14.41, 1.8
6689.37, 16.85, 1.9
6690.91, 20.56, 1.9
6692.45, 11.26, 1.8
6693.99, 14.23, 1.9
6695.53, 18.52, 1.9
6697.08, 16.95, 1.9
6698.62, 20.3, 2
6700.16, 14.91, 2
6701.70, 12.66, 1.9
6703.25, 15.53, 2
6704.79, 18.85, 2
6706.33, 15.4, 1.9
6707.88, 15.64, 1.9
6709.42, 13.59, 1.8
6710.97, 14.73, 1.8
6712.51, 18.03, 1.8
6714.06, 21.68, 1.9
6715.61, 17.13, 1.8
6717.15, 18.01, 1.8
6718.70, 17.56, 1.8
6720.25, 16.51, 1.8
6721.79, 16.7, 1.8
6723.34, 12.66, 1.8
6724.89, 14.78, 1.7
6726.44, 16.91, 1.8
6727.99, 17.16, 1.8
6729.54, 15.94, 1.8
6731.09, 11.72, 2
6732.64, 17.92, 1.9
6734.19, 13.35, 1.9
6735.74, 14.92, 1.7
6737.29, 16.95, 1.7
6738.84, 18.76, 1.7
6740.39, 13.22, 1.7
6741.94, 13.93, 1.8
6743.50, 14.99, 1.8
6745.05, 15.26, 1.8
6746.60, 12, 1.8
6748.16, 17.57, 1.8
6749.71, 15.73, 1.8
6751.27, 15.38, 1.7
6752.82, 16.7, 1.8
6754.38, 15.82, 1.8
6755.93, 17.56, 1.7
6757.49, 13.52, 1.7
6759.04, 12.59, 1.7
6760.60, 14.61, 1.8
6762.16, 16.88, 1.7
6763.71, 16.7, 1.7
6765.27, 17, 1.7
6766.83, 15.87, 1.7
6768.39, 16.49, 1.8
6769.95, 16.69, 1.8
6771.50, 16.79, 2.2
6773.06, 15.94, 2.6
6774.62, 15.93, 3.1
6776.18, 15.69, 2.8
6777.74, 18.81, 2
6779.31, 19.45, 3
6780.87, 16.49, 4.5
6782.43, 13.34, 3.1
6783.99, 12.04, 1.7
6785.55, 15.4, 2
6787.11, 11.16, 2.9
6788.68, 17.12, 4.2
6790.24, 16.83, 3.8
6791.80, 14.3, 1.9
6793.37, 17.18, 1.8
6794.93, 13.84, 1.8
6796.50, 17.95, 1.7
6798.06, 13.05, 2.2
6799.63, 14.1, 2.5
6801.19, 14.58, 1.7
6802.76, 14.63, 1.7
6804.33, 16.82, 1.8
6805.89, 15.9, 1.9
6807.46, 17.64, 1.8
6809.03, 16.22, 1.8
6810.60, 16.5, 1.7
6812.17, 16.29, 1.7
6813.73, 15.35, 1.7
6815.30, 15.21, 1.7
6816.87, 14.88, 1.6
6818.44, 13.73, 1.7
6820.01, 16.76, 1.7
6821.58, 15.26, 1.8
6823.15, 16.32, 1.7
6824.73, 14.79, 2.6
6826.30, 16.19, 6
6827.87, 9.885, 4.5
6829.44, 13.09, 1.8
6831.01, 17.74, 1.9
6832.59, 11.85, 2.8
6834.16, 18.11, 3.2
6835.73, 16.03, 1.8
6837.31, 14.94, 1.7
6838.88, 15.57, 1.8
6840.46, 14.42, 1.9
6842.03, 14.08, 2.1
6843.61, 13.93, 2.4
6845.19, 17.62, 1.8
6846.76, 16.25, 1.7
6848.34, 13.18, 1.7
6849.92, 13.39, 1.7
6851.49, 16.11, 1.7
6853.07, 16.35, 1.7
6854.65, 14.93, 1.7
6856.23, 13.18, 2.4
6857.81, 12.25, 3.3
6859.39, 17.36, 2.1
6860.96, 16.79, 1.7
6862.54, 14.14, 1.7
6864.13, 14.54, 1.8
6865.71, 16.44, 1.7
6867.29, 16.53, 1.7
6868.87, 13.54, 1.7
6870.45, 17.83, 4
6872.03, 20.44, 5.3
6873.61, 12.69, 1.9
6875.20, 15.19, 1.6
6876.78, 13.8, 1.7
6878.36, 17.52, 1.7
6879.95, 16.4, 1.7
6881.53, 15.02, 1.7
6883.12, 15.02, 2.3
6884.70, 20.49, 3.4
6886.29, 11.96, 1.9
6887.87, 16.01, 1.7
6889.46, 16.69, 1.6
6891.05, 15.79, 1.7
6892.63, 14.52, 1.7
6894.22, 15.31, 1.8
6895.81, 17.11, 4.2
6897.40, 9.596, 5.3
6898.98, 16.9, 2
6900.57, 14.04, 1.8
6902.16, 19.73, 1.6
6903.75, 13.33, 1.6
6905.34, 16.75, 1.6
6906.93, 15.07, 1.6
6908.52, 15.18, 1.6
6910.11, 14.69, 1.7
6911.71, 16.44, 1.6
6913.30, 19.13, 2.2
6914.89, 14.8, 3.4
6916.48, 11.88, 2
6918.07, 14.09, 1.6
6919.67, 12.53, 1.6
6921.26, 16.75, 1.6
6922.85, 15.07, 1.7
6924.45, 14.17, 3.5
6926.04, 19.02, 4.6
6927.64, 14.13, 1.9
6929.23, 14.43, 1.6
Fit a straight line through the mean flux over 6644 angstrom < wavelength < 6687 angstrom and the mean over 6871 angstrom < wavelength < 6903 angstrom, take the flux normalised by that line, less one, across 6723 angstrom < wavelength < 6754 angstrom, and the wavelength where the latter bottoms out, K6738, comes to 6731.09 angstrom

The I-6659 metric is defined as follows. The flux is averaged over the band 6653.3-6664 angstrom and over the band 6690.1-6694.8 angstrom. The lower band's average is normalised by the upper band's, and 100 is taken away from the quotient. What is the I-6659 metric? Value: -98.9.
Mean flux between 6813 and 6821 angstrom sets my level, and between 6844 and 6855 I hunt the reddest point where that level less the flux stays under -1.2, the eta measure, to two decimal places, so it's 6845.19 angstrom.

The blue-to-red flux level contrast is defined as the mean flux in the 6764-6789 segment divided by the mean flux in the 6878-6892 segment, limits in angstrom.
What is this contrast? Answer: 0.99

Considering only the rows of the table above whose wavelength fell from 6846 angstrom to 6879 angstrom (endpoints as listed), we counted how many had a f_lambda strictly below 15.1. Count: 10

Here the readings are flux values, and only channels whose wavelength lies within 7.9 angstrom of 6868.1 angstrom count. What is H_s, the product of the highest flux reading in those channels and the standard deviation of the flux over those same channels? 44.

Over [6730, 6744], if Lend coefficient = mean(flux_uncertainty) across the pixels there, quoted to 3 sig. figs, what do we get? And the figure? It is 1.80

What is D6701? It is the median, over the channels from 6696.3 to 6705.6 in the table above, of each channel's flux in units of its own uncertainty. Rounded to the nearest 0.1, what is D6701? 8.3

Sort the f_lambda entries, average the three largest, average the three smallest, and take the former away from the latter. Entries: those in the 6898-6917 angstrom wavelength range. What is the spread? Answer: -5.5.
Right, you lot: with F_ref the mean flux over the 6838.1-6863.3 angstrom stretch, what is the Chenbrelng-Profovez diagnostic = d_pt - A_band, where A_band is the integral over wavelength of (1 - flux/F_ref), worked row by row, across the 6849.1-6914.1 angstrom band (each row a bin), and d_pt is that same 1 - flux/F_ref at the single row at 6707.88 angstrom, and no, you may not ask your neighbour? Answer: 2.5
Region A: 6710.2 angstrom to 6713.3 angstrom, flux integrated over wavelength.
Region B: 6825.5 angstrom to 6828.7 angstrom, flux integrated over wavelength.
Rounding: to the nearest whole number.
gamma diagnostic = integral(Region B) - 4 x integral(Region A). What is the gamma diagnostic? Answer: -162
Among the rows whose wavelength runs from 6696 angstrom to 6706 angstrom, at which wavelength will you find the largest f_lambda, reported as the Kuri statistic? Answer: 6698.62 angstrom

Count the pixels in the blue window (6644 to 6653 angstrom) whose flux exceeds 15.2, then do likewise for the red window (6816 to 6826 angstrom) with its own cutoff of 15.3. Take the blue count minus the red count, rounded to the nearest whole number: -1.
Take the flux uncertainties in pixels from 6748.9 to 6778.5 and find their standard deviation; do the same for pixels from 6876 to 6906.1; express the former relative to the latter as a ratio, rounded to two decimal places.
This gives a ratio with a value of 0.41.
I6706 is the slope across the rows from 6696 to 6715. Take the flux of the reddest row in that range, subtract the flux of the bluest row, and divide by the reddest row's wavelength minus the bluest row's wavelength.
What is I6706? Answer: 0.28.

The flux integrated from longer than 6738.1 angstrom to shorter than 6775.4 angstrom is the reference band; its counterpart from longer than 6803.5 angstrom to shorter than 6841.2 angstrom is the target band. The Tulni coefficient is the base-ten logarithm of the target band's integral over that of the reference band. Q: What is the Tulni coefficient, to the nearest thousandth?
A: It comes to -0.003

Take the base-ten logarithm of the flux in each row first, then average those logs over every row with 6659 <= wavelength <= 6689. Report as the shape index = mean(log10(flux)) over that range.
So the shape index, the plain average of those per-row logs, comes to 1.19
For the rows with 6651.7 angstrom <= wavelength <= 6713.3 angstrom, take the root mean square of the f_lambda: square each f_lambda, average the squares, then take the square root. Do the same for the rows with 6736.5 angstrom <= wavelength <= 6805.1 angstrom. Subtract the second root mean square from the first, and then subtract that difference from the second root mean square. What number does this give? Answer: 15.4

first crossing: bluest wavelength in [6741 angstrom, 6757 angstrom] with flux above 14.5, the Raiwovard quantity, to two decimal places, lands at 6743.50 angstrom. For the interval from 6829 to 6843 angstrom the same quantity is 6831.01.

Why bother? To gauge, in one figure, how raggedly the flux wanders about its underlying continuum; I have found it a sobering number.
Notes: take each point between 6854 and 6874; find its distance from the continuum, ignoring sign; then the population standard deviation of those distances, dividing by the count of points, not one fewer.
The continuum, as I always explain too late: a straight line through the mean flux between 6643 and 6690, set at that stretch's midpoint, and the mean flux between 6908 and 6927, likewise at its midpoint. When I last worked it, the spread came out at 1.17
